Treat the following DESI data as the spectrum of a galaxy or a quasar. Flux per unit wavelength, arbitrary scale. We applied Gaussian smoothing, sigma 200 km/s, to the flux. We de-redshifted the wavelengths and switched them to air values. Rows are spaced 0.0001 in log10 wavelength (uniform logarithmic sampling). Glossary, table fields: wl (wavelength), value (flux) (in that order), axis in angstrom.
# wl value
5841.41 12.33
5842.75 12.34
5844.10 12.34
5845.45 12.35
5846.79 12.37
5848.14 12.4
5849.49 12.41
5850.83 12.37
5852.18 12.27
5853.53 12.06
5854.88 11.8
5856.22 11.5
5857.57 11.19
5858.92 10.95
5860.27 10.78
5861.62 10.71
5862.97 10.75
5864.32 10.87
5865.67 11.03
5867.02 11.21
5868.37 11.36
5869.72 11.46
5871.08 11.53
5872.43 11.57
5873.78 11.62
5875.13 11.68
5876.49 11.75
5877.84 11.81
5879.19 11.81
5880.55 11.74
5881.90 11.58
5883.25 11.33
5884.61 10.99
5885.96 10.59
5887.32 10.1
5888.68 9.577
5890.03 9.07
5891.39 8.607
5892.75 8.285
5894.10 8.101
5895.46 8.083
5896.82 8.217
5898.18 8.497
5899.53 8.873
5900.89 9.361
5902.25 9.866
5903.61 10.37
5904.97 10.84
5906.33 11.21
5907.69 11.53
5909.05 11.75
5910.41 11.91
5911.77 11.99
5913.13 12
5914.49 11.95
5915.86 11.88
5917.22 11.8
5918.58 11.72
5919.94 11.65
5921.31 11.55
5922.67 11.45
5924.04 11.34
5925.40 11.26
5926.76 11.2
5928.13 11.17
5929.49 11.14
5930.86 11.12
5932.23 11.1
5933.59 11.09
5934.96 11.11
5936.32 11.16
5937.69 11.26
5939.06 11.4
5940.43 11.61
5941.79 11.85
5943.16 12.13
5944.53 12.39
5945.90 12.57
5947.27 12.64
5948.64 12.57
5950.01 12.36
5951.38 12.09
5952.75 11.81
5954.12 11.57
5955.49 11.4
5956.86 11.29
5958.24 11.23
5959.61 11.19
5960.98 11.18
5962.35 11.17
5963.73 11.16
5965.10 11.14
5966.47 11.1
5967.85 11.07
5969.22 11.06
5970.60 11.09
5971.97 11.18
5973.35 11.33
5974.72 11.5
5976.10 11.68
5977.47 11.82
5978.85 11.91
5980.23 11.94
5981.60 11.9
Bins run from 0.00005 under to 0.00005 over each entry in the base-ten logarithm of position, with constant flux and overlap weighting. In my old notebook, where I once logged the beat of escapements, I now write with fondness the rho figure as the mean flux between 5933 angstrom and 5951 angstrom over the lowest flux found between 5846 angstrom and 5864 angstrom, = 1.11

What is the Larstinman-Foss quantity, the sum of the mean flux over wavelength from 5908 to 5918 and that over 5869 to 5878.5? 23.5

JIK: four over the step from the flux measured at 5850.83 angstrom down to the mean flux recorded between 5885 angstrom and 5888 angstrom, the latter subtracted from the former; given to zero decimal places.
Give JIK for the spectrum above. 2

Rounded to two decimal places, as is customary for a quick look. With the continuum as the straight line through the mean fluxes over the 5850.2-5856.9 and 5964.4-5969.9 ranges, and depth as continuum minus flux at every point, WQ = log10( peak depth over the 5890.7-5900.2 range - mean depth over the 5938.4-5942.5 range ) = 0.59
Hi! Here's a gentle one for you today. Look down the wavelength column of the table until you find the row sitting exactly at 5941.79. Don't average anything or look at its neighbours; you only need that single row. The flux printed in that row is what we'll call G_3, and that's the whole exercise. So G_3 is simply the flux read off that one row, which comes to 11.85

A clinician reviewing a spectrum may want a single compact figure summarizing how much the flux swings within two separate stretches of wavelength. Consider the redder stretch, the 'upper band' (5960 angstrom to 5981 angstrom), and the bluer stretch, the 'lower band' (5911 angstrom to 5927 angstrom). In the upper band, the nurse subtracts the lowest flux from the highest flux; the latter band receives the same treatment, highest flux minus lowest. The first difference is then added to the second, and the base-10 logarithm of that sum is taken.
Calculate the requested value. 0.23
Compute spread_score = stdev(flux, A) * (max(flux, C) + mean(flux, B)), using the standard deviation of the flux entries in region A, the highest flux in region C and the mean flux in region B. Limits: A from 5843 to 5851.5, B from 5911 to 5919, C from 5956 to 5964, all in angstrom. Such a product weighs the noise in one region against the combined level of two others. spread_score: 0.6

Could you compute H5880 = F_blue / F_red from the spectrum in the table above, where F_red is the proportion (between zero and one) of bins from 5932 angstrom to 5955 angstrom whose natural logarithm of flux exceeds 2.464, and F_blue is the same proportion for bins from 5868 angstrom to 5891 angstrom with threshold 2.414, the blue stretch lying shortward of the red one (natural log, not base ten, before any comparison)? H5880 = 1.3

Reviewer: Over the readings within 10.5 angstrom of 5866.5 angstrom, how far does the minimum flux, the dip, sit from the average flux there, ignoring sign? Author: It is 0.5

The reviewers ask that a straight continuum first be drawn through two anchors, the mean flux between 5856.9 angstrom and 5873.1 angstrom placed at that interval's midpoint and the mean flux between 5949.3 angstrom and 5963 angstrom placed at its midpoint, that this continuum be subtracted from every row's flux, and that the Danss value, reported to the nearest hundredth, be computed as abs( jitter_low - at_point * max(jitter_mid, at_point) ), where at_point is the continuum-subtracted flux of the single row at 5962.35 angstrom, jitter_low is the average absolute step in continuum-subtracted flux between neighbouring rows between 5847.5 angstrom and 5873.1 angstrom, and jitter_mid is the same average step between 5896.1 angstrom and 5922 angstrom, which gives 0.23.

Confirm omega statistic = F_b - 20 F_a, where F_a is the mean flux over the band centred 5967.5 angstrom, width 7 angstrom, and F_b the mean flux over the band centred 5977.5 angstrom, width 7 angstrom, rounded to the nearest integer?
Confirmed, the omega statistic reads -210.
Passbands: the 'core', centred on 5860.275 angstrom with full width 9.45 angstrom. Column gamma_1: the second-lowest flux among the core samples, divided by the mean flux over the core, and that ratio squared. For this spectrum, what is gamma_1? 0.961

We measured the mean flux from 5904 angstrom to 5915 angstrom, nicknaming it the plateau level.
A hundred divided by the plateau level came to 8.6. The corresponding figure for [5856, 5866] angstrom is 9.1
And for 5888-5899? 11.7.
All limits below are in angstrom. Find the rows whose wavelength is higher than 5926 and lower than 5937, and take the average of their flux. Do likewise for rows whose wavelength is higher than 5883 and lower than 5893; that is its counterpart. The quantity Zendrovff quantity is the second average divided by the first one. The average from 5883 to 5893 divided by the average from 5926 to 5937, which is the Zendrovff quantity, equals 0.88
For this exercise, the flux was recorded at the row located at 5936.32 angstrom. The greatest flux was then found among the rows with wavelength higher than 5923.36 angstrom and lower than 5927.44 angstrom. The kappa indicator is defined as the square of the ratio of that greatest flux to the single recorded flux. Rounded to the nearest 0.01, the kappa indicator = 1.03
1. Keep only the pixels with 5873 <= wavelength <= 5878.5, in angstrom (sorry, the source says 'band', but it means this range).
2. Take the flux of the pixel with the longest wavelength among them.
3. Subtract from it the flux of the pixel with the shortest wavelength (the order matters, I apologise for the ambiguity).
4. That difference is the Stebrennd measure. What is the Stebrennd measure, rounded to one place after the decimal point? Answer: 0.2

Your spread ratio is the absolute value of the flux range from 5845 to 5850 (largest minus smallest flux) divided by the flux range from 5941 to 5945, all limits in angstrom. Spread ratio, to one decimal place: 0.1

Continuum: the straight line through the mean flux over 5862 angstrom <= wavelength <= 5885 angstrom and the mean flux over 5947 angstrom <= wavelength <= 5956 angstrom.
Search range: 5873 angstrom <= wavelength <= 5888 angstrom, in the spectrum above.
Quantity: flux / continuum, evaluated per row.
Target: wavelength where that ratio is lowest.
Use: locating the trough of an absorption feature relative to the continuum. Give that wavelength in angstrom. 5887.32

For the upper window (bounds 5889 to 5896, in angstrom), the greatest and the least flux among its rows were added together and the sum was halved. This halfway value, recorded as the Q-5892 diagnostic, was 8.58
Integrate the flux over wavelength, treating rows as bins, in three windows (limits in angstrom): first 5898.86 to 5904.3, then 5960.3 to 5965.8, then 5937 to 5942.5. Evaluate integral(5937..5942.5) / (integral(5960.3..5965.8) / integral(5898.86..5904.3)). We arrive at 54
